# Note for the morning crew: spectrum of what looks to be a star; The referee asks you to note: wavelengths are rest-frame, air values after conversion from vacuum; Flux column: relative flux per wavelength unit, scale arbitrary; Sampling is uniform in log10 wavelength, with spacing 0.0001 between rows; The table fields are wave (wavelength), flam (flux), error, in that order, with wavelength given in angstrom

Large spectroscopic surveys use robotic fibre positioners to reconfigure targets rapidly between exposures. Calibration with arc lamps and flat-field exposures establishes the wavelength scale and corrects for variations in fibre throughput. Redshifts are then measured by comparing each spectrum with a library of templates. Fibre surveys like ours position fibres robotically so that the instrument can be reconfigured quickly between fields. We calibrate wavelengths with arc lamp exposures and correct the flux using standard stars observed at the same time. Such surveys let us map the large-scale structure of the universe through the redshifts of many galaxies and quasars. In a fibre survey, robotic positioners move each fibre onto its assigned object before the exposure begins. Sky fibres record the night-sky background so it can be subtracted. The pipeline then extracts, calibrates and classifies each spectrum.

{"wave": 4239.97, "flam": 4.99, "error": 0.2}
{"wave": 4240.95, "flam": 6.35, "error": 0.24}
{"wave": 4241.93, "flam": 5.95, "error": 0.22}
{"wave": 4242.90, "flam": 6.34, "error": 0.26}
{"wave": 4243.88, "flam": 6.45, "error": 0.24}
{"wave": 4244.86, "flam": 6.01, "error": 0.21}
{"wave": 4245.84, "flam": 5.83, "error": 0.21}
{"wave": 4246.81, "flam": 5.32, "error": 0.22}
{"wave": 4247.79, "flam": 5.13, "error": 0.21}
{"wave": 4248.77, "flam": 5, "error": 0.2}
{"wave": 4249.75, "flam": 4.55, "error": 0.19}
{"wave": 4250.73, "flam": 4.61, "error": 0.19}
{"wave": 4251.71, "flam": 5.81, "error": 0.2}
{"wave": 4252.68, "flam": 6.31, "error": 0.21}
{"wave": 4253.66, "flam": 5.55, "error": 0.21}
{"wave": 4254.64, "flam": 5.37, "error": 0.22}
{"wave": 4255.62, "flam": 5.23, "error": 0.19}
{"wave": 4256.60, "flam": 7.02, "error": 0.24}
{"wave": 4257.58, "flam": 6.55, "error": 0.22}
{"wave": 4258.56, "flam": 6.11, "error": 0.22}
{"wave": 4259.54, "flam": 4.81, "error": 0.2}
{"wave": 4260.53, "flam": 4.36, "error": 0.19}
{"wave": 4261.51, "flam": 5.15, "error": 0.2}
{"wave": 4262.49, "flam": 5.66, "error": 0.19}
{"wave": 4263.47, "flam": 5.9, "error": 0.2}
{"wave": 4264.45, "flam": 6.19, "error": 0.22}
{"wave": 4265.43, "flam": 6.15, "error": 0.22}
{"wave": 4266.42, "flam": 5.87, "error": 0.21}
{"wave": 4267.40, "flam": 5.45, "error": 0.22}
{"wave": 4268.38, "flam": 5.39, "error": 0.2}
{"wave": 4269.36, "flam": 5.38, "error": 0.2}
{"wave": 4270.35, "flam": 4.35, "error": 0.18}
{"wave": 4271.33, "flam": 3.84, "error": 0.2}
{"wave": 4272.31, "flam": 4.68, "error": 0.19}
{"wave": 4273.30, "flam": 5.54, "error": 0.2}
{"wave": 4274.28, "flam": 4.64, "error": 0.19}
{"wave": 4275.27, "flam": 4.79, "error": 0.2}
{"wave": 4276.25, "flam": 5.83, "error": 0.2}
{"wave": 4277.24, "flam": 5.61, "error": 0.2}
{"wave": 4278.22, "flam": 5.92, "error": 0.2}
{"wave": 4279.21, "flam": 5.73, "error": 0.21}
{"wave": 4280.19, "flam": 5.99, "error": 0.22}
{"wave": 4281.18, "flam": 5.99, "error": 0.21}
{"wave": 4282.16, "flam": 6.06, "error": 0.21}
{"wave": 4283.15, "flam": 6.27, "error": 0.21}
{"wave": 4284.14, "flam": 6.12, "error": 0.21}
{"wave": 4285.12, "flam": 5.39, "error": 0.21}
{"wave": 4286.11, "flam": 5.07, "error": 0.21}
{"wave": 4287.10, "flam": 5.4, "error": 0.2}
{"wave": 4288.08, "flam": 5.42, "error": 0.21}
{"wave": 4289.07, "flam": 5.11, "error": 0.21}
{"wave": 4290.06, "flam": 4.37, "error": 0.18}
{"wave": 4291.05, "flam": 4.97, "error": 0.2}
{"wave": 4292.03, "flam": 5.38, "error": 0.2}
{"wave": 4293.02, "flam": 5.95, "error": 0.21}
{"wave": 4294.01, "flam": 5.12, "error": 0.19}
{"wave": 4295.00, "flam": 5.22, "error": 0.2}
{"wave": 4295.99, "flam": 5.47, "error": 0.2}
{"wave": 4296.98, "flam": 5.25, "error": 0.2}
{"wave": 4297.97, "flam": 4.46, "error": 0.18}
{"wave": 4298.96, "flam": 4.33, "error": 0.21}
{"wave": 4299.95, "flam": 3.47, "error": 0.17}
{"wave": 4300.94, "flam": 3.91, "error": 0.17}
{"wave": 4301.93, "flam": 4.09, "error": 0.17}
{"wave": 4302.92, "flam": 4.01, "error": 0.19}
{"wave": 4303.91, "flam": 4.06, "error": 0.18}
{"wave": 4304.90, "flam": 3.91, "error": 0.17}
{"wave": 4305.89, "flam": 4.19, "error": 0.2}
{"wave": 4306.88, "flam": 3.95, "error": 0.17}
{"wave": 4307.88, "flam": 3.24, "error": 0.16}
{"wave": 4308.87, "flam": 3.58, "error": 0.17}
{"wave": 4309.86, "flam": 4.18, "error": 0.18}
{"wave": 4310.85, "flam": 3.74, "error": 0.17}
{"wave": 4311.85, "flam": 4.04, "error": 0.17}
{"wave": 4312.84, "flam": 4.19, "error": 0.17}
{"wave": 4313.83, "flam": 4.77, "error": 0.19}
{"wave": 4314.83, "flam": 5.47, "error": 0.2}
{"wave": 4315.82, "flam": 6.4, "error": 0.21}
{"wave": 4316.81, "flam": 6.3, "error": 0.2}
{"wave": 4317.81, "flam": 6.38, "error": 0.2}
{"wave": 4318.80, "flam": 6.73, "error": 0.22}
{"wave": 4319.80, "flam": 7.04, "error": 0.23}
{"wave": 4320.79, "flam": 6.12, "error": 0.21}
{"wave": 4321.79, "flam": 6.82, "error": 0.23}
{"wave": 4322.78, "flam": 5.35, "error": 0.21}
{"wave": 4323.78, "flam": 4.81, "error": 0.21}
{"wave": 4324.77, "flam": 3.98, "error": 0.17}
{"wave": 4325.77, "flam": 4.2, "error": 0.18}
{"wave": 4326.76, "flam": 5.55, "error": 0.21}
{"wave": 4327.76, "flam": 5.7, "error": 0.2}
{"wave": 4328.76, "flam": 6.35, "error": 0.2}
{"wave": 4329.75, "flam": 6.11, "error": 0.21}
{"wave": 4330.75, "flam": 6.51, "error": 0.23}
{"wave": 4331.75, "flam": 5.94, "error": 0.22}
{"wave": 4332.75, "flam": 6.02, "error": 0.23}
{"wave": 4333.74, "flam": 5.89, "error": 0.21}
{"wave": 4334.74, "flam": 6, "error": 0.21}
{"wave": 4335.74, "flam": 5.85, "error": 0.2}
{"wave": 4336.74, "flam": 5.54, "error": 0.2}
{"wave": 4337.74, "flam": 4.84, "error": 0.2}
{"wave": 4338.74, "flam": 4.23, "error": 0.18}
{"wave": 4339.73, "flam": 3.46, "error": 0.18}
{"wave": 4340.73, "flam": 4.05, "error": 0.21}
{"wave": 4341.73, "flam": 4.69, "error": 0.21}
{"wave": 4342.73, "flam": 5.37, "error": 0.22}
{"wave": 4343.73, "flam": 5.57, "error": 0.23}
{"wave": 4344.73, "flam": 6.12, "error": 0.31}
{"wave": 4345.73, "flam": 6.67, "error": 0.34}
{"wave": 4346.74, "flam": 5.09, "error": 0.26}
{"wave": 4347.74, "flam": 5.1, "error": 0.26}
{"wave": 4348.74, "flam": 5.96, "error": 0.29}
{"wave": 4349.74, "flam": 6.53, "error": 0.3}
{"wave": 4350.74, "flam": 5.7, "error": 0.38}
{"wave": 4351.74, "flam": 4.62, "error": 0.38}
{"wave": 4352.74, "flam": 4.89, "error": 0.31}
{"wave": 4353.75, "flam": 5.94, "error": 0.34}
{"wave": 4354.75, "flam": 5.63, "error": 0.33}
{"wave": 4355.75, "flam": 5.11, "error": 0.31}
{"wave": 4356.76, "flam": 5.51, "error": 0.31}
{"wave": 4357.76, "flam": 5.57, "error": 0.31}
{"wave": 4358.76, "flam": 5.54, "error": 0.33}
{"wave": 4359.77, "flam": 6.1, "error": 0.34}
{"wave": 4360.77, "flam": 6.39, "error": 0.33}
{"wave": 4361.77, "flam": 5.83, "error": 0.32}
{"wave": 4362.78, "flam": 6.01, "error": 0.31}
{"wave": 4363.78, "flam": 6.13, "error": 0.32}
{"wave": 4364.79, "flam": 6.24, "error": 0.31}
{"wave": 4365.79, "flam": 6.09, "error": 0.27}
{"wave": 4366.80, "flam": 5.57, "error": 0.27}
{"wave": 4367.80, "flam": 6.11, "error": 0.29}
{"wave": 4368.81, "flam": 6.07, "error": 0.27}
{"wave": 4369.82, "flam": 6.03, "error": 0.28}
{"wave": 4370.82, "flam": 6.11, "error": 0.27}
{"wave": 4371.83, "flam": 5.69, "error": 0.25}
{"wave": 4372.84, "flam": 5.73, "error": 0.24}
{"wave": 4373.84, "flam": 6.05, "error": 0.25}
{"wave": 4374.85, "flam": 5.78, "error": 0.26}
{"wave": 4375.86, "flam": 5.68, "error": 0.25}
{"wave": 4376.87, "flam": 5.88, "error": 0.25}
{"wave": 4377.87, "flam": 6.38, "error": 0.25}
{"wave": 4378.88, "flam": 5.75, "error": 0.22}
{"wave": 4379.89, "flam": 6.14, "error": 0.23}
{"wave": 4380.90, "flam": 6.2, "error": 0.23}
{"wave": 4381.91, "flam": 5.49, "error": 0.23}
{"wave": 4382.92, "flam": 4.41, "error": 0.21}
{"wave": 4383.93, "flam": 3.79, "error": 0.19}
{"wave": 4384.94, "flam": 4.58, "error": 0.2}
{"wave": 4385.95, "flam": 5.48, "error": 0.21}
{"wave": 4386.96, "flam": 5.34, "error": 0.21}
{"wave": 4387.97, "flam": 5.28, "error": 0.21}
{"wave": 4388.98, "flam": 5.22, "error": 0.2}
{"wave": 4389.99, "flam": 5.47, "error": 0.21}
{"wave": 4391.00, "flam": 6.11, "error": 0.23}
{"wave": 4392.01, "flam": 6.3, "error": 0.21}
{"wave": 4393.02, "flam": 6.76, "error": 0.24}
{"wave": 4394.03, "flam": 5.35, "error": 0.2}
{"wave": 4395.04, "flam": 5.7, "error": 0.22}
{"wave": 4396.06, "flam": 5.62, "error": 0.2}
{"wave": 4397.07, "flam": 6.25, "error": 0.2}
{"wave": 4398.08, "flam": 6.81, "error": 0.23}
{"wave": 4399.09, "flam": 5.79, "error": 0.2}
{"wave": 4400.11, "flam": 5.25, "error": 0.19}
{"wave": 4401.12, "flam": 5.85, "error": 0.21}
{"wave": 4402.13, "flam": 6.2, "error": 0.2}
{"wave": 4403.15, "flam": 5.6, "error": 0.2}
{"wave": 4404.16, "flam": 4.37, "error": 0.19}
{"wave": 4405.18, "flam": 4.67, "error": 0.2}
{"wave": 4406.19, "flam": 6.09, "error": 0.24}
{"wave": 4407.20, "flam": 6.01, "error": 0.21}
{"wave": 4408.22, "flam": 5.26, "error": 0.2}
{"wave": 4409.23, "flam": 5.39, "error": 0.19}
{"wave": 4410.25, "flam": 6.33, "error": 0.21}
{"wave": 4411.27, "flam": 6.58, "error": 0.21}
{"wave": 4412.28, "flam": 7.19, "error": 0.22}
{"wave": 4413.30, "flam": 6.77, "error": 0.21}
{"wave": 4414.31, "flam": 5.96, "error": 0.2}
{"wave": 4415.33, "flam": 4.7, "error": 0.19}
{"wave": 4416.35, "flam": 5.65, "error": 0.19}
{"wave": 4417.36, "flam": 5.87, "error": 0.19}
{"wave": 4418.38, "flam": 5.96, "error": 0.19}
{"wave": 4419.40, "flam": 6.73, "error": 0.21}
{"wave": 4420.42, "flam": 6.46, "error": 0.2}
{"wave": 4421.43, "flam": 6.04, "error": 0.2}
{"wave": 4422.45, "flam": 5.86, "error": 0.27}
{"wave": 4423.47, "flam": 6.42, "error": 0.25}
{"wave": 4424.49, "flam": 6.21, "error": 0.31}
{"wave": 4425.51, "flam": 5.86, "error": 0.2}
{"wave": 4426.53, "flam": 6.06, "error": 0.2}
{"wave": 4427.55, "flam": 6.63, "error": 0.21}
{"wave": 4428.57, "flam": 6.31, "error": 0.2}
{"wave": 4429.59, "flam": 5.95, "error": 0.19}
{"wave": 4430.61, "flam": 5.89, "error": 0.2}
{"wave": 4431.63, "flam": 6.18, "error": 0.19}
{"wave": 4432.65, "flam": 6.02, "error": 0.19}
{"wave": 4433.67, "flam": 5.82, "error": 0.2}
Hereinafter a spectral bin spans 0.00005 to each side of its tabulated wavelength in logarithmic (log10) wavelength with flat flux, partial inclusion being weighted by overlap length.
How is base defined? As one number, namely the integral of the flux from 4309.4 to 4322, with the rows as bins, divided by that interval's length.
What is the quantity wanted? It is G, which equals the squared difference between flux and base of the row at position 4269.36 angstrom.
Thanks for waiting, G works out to 0.02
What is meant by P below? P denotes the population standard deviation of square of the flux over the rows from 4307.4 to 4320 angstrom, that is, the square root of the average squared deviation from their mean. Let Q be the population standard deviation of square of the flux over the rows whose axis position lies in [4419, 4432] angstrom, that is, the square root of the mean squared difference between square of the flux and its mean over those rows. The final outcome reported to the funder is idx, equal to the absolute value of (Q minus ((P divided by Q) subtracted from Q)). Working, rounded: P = 13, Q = 3.5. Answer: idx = 3.81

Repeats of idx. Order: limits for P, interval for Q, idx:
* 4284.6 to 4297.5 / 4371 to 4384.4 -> 0.50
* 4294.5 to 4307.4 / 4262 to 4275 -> 0.76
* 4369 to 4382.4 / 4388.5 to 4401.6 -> 0.48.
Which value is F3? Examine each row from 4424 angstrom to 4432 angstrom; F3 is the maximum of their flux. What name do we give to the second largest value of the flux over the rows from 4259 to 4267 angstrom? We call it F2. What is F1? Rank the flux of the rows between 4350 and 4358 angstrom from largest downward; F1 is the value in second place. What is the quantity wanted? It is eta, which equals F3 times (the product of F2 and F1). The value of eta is 232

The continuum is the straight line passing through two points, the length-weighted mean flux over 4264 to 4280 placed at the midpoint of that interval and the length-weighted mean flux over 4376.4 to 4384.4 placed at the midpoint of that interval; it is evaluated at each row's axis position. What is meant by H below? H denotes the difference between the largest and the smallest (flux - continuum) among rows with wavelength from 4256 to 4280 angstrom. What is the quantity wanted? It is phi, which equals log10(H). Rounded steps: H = 3.2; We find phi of 0.51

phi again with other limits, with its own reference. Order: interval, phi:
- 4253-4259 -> 0.25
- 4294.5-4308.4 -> 0.35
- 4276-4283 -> -0.35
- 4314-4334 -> 0.49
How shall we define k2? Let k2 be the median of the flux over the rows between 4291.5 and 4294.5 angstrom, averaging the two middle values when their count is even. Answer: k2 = 5.4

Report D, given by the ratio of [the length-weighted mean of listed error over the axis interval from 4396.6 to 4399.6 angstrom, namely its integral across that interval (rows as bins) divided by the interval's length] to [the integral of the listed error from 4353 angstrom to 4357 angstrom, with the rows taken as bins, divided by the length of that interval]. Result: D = 0.65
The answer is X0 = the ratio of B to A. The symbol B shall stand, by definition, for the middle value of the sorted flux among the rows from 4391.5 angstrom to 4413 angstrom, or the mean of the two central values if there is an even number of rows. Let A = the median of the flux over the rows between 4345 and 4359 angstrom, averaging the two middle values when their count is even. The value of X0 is 1.05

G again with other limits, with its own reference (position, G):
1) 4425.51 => 0.11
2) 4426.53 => 0.29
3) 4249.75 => 0.95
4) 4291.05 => 0.31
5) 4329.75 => 0.34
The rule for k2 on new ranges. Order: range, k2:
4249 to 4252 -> 4.6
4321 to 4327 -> 5.1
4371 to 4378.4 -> 5.8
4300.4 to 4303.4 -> 4.0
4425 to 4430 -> 6.1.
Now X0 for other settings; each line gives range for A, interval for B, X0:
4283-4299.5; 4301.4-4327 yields 0.80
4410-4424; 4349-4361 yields 0.91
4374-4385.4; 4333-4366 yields 0.98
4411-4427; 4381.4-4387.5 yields 0.82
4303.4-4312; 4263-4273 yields 1.37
